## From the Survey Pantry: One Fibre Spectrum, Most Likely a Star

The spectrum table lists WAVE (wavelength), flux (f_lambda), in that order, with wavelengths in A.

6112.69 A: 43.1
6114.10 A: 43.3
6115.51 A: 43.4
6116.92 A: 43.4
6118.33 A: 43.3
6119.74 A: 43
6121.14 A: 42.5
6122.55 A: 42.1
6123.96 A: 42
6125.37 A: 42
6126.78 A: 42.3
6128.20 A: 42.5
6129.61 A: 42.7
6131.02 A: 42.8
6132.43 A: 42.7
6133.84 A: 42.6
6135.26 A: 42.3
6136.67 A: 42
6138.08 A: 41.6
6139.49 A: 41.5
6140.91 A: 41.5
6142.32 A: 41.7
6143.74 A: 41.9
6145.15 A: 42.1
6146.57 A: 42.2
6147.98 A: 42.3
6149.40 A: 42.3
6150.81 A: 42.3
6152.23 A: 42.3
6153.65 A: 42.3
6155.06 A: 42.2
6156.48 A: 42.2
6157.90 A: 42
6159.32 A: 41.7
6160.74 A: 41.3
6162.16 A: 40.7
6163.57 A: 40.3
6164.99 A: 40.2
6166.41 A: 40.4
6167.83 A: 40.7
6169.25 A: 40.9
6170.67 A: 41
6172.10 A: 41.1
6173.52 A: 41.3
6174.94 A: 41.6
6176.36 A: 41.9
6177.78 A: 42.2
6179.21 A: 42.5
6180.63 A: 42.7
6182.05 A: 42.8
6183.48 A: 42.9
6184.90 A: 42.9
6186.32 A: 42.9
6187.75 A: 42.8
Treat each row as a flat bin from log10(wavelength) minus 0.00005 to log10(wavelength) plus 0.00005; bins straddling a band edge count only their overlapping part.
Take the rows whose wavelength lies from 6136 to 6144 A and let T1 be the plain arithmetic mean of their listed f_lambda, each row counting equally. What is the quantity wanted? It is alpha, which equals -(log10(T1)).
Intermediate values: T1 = 41.7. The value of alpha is -1.62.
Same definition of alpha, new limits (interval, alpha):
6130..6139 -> -1.63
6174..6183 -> -1.63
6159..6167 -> -1.61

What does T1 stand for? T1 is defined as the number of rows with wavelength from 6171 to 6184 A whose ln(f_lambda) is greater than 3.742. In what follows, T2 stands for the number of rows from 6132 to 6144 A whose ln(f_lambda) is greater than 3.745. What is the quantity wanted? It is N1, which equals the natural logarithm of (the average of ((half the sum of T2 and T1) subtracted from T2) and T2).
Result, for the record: -1.4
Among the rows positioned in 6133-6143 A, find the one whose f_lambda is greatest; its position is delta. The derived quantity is 6133.84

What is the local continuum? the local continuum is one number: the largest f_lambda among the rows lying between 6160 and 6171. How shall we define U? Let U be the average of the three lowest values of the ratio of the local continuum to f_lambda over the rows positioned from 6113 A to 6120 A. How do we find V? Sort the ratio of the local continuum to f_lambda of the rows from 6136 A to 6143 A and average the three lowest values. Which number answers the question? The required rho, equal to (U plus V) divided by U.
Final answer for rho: 2.04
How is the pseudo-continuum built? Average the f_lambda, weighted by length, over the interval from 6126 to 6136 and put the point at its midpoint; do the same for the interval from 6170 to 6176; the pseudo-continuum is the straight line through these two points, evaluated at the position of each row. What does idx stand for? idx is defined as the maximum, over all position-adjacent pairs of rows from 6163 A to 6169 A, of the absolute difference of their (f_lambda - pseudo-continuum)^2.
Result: 0.61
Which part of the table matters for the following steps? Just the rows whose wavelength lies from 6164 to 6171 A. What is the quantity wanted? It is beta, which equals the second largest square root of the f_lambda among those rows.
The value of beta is 6.40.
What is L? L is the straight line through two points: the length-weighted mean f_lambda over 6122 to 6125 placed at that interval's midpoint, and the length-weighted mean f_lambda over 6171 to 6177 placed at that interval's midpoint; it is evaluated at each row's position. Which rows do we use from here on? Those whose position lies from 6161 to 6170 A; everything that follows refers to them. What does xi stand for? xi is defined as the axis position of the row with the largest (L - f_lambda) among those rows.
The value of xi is 6164.99 A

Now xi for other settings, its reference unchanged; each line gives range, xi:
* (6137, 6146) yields 6139.49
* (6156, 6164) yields 6163.57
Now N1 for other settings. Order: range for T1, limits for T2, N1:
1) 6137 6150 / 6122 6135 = 1.1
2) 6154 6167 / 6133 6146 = -1.4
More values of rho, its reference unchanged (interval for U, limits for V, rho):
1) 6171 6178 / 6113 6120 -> 1.97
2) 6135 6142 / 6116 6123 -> 1.97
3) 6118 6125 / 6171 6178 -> 2.02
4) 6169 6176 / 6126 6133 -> 1.97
